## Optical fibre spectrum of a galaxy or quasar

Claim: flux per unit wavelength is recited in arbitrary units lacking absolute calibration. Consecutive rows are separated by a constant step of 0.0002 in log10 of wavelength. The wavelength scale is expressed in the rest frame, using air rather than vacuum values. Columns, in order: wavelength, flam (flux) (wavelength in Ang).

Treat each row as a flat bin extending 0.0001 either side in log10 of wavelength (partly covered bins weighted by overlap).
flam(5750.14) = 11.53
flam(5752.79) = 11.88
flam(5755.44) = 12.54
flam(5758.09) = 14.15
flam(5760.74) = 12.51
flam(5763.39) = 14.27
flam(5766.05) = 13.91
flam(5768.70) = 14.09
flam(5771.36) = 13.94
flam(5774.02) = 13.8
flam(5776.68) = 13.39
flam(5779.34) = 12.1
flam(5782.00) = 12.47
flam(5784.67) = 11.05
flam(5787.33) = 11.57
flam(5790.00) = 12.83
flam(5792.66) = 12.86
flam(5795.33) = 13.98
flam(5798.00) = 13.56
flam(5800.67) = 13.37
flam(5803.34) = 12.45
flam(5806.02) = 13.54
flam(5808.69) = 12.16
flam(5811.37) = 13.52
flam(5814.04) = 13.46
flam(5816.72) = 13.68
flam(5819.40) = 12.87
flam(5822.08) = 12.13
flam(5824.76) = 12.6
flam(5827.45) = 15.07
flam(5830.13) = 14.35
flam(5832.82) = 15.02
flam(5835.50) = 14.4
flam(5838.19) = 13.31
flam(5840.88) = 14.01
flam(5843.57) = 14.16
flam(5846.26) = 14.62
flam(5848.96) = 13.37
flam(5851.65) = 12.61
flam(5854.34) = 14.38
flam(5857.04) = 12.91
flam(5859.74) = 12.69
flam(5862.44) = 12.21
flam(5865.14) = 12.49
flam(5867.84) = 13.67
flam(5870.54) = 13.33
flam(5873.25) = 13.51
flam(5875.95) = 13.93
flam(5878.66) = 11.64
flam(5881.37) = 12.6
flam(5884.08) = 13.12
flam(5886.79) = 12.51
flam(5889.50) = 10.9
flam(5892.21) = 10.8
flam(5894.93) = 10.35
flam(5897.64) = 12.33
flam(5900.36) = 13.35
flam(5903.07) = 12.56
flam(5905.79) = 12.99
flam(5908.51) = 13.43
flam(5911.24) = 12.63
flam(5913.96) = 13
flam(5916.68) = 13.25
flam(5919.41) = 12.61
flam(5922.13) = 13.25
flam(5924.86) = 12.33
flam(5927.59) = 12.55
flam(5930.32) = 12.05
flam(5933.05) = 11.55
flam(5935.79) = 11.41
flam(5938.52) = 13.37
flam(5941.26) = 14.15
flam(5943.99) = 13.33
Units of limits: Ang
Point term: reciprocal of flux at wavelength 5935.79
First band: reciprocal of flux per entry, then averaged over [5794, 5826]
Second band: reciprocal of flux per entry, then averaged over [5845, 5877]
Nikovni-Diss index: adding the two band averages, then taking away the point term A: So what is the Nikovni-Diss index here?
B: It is 0.064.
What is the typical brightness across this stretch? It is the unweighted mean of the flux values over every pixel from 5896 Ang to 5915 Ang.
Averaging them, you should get 12.9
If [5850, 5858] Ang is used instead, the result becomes 13.3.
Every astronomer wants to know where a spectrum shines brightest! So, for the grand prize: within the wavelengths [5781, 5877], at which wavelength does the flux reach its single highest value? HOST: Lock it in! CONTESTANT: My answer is 5827.45 Ang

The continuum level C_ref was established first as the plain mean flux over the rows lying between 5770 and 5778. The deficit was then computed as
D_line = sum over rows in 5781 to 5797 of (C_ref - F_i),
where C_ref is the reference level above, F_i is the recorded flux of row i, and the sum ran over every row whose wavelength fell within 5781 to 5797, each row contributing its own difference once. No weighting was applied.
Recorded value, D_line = 7.5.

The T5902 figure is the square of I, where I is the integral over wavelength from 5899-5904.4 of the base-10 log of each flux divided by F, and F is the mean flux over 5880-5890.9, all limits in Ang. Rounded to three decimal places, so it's 0.016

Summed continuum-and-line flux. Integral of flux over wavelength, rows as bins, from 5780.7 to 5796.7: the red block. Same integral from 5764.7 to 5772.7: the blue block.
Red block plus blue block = 311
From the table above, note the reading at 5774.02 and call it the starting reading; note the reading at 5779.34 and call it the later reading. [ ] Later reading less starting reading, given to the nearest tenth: -1.7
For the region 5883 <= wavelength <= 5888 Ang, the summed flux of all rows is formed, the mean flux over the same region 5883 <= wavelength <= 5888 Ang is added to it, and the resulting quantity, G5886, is 38.4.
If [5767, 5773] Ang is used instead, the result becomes 42.0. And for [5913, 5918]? 39.4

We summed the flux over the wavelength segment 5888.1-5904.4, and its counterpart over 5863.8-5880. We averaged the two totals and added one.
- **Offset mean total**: 75.4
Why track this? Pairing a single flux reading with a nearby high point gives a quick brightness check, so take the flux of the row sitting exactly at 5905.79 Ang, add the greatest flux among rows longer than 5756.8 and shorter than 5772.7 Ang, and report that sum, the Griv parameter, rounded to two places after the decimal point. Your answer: 27.26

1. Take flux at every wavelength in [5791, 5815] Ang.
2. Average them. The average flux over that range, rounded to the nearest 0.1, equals 13.2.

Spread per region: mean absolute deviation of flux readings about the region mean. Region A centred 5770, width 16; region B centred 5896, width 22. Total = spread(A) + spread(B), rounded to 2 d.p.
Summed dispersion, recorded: 1.17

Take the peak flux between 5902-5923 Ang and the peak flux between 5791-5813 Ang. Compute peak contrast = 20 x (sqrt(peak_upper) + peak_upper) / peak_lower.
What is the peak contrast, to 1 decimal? 24.5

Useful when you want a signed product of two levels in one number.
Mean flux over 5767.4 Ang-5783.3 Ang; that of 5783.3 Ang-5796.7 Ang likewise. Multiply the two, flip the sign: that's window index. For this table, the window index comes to -166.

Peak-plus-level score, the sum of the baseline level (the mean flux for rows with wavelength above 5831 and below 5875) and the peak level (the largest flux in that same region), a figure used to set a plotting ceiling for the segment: 28.6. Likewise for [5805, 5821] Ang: 26.9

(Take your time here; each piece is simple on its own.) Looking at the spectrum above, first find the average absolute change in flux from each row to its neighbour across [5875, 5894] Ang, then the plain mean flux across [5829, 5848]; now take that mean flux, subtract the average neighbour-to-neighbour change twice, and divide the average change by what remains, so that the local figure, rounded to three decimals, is 0.083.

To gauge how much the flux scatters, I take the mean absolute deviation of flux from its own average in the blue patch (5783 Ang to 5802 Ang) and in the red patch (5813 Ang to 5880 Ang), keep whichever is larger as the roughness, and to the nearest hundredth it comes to 0.82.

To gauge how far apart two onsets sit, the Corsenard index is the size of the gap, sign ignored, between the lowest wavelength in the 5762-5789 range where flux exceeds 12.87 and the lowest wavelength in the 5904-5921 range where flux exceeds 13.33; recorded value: 145.1 Ang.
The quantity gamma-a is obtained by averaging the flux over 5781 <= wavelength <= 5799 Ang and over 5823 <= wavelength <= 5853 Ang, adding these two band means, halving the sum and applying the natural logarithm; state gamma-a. 2.59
